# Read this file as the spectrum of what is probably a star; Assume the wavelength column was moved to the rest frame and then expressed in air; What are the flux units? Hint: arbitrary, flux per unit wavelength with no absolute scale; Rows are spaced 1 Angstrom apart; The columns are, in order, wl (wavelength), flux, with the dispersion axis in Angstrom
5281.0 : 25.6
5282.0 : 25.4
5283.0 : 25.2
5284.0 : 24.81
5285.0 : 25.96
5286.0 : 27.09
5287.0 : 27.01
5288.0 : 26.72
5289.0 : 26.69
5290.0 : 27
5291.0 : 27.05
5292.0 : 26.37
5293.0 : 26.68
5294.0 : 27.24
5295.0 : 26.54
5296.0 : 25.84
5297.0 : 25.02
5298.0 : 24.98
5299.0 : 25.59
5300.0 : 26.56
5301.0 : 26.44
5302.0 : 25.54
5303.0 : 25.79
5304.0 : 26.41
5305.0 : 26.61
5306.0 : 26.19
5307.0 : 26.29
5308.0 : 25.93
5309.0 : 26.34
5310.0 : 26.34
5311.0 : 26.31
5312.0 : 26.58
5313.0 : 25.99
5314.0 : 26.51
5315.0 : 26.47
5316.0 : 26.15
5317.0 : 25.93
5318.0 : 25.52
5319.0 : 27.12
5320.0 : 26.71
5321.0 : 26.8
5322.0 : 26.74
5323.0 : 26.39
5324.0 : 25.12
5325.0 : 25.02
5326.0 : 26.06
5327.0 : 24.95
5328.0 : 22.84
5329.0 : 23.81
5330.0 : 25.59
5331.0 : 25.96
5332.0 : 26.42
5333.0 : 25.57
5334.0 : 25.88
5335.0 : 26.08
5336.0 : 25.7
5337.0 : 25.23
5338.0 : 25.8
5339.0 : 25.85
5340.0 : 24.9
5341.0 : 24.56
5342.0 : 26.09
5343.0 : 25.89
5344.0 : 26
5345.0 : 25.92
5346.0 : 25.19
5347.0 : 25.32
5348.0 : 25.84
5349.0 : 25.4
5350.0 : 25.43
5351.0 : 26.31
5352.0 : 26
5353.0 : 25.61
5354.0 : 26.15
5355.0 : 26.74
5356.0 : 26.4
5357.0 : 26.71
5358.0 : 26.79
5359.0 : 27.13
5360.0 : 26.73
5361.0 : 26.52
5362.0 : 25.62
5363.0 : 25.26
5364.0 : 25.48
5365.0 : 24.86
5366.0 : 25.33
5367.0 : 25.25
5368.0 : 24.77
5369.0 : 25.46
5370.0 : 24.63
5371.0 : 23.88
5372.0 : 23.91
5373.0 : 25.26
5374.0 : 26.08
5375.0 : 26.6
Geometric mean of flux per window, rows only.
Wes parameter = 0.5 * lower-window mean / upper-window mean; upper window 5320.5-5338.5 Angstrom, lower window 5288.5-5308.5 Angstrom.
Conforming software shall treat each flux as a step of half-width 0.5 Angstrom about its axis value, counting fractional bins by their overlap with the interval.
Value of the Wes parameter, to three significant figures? 0.514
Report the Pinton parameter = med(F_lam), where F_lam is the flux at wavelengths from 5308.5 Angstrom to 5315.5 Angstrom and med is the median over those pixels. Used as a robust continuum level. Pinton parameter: 26.3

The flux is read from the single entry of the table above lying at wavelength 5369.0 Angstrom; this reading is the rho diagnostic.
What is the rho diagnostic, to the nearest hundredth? 25.46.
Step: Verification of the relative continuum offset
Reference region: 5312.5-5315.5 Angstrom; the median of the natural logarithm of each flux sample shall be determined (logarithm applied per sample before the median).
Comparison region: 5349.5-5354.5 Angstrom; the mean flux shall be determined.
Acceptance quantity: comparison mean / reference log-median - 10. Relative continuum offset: -2.09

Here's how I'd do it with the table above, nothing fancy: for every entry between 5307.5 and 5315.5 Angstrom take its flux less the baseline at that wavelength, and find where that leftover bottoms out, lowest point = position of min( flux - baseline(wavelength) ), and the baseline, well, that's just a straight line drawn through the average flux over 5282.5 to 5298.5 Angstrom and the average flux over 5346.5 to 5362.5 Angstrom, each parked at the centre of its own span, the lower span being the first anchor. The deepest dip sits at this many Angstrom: 5308.0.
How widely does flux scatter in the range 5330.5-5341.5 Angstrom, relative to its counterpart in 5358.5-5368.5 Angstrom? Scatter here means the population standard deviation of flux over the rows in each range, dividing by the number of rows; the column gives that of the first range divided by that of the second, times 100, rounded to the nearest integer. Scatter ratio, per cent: 67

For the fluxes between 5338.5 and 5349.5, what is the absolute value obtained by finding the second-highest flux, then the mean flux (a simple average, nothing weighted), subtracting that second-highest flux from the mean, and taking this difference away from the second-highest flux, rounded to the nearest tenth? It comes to 26.5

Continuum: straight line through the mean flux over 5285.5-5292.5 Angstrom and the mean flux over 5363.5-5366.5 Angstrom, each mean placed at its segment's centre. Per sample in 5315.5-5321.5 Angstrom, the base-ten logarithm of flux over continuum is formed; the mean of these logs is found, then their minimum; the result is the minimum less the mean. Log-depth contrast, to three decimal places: -0.014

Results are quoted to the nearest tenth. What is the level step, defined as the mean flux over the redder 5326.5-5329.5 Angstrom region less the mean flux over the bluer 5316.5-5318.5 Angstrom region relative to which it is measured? -1.9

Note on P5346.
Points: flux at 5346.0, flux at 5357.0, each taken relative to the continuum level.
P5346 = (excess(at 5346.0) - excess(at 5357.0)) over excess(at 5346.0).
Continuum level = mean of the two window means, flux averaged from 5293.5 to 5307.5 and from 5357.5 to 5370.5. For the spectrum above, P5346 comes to 2.2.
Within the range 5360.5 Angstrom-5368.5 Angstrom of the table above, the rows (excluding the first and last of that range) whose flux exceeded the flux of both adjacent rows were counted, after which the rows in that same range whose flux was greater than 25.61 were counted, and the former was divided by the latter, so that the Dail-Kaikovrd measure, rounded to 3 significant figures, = 1.00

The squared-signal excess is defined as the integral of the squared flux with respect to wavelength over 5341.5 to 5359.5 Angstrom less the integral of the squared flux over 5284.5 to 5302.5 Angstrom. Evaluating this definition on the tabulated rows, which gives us -286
